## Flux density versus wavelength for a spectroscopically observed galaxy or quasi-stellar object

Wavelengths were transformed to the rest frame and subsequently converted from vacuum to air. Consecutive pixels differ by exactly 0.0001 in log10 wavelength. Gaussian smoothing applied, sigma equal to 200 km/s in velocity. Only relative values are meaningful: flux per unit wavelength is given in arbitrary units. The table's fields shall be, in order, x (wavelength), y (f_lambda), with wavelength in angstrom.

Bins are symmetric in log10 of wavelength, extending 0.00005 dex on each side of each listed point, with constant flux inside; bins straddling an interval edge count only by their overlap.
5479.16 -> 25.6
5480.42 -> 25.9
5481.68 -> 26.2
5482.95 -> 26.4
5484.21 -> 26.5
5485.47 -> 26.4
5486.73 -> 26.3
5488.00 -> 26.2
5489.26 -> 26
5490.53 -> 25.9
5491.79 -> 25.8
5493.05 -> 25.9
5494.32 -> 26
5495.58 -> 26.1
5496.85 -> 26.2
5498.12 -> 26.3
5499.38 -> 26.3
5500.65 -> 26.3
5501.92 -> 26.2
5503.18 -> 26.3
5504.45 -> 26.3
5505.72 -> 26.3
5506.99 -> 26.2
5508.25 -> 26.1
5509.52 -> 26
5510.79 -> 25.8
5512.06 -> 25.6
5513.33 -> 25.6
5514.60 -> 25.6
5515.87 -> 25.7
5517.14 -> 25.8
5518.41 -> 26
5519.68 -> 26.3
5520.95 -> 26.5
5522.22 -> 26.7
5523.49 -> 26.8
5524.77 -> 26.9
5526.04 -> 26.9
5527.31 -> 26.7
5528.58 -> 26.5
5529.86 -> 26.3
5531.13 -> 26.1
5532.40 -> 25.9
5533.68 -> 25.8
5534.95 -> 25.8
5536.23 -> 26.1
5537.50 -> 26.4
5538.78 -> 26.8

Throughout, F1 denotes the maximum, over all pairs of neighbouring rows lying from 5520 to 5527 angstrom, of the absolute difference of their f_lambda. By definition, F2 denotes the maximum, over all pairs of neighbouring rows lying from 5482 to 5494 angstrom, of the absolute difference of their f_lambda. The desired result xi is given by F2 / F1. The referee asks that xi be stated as 1.0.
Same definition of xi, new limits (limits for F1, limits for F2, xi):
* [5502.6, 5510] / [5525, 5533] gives 2.0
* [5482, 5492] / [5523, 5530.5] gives 1.0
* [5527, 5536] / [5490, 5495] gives 0.5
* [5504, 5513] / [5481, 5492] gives 1.0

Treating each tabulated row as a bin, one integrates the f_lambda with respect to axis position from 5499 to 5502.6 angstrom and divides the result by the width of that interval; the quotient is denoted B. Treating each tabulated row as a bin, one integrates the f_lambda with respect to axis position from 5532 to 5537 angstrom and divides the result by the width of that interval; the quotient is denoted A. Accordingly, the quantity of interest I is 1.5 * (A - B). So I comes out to -0.5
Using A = 25.9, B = 26.3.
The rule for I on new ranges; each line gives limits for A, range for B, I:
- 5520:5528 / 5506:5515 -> 1.3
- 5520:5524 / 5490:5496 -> 1.0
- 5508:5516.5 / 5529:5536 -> -0.4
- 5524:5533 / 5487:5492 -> 0.7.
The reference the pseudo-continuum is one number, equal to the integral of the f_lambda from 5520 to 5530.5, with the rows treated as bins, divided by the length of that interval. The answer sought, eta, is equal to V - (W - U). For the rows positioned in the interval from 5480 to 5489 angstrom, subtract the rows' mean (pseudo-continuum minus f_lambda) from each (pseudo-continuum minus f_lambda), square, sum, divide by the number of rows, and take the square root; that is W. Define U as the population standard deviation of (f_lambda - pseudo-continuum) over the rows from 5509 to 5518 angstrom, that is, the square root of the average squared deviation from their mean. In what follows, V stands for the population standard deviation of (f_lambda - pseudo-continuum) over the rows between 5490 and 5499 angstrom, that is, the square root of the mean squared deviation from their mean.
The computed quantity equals 0.12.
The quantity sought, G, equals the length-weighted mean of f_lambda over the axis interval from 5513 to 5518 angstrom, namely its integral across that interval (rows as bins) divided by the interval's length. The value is 25.70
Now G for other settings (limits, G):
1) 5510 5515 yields 25.65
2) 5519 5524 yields 26.59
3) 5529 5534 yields 26.03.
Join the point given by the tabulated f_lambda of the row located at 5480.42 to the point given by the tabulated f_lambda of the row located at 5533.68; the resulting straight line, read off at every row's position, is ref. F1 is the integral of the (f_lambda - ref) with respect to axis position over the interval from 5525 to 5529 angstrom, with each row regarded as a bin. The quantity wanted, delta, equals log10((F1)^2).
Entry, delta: 1.13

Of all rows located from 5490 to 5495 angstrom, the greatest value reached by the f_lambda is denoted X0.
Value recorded 26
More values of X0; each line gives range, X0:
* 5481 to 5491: 26.5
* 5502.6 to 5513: 26.3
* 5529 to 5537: 26.3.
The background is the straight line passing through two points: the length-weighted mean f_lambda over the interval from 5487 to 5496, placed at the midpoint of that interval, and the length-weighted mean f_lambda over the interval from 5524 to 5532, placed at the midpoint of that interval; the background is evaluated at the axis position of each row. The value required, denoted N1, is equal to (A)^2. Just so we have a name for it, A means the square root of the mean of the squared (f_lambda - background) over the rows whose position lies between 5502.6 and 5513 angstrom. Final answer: 0.11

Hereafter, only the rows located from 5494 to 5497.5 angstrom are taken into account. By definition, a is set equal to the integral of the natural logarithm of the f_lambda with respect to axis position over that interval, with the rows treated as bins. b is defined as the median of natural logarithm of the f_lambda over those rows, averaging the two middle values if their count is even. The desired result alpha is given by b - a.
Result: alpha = -8.1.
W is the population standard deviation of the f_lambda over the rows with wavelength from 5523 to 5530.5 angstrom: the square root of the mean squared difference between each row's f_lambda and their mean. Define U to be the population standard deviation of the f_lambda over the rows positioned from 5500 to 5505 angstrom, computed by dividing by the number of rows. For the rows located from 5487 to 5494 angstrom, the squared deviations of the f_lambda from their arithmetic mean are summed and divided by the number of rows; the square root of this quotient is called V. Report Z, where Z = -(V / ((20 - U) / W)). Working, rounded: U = 0.04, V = 0.136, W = 0.22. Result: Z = -0.0015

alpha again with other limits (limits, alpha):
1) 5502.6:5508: -14.4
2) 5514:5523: -26.1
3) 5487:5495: -22.8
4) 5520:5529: -26.3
